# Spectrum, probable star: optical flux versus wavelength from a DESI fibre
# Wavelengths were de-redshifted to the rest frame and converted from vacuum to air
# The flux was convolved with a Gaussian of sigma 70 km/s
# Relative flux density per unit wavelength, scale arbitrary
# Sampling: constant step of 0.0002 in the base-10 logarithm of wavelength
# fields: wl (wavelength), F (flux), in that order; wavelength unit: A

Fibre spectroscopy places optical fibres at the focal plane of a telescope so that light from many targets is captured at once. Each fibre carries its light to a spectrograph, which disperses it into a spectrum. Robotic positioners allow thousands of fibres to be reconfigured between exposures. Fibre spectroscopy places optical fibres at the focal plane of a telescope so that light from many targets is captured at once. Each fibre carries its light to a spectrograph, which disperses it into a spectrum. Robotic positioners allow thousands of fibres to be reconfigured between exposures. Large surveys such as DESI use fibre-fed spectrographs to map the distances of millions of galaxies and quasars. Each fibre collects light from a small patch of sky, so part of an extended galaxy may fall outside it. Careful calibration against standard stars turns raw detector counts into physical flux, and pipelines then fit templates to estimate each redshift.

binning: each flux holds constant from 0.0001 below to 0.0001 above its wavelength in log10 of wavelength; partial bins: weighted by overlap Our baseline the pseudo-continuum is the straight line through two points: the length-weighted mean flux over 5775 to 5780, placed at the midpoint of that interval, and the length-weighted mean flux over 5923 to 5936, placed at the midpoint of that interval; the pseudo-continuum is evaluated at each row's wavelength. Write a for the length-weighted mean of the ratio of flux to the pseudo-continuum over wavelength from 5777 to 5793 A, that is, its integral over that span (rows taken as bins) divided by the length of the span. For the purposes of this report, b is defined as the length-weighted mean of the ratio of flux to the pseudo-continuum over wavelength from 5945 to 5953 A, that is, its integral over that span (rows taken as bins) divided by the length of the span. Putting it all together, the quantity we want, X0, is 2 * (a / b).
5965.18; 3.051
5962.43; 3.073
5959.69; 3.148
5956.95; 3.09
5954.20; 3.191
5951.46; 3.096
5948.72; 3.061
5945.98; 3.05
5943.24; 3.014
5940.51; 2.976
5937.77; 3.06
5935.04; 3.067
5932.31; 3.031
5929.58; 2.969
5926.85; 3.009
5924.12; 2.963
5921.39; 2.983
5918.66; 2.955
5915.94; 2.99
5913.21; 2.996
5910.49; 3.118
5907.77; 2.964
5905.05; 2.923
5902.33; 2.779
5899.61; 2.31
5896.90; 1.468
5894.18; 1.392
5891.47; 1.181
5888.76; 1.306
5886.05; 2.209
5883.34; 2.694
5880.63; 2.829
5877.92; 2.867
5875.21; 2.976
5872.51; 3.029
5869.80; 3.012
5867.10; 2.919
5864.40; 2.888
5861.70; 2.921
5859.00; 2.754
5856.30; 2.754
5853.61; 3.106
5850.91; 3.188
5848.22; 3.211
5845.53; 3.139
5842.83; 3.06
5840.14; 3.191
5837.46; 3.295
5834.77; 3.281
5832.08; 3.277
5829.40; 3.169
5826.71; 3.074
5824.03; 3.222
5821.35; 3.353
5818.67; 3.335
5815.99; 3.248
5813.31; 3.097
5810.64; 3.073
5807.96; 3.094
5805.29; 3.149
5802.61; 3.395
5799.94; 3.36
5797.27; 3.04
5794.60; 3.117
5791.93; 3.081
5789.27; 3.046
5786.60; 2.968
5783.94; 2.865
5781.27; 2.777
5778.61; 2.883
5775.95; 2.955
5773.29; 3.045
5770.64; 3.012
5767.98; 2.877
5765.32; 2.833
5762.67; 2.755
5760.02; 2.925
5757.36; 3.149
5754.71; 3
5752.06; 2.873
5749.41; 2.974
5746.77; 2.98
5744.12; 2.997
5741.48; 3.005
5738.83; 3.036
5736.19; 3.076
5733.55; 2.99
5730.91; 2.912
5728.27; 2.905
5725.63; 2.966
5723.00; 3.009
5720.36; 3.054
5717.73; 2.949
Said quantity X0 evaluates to 1.97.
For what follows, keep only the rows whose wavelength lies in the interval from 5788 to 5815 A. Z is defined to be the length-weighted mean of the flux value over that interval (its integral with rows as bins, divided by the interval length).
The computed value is 3.15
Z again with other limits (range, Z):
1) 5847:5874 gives 2.98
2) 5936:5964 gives 3.08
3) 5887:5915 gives 2.26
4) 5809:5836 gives 3.21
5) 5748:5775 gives 2.95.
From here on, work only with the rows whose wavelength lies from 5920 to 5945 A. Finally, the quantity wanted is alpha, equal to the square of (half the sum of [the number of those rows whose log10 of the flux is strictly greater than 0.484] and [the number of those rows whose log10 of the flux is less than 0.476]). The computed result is 9.0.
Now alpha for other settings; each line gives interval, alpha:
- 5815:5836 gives 16.0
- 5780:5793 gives 4.0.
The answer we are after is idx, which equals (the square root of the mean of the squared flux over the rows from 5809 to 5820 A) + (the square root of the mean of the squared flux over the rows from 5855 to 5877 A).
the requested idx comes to 6.10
